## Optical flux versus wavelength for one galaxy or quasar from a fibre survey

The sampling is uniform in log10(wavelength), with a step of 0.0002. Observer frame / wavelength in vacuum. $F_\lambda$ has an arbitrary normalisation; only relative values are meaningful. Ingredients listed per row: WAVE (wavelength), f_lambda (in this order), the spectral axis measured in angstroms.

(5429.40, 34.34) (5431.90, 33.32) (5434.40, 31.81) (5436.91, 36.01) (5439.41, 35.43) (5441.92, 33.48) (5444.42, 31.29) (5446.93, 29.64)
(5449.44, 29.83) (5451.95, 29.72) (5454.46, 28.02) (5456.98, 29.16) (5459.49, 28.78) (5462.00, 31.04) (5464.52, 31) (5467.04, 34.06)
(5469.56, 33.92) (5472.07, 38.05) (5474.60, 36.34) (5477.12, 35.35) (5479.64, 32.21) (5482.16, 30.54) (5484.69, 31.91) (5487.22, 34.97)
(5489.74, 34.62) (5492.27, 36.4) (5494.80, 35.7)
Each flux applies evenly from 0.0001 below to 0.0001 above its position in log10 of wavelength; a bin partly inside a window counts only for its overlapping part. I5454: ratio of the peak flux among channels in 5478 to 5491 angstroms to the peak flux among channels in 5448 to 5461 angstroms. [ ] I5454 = 1.17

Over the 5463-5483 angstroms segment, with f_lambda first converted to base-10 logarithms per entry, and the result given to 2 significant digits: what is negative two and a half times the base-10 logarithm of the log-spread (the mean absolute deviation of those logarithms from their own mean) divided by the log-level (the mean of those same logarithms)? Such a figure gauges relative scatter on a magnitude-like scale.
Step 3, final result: 4.4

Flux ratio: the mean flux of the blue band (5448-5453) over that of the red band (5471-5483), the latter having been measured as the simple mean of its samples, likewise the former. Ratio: 0.86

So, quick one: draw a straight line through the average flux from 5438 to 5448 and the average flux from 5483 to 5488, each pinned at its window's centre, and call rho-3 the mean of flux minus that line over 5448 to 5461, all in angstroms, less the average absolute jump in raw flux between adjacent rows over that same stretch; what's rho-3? -4.4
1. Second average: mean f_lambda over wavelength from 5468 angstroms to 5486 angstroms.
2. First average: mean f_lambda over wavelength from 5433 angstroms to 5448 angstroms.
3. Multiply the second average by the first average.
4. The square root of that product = 33.5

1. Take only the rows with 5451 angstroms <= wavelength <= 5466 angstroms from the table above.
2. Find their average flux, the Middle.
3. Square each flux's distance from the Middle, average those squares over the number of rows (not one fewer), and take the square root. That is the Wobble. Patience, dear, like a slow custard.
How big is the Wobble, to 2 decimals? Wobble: 1.11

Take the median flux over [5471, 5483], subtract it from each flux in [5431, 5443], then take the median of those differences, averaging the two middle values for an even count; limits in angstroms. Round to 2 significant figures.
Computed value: -1.9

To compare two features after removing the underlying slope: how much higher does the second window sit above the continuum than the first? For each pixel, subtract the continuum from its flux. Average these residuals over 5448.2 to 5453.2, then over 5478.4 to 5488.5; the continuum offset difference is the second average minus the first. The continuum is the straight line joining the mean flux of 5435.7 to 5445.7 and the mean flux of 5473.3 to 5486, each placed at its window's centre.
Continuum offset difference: 3.3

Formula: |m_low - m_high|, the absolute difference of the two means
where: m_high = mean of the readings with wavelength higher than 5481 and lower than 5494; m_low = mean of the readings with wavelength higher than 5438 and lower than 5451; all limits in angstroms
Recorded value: 1.8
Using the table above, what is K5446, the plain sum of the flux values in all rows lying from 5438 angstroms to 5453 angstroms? 189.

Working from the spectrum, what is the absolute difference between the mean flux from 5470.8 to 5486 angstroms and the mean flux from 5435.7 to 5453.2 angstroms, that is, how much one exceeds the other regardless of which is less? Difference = 1.87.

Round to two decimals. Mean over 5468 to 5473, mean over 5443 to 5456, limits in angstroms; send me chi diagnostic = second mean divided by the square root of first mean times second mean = 0.91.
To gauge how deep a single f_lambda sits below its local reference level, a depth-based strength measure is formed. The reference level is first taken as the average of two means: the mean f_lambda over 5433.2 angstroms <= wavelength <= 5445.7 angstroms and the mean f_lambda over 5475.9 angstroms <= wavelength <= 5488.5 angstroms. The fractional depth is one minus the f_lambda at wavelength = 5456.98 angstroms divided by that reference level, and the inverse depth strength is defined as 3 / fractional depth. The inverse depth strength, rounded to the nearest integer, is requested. 24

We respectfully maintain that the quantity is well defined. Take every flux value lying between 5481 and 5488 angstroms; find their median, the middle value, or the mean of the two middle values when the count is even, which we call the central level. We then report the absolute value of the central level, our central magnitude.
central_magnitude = 31.9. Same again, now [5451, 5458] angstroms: 29.2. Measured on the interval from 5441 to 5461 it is 29.7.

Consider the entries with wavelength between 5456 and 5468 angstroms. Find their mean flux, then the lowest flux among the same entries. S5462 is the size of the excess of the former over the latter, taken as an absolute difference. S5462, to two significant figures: 2.0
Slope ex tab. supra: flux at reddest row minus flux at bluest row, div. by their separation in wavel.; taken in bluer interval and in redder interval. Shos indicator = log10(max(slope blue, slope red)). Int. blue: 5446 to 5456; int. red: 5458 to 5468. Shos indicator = -0.16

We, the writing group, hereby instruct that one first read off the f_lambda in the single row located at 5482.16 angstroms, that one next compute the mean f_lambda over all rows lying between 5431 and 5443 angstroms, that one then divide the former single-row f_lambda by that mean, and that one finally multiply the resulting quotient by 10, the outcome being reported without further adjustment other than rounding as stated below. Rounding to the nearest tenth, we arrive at 9.0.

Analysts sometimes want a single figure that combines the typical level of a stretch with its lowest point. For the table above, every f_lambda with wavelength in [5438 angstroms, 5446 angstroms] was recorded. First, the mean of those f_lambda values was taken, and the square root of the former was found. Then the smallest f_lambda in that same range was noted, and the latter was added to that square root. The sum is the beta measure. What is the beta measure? 37.1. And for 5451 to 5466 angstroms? 33.5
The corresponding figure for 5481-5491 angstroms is 36.3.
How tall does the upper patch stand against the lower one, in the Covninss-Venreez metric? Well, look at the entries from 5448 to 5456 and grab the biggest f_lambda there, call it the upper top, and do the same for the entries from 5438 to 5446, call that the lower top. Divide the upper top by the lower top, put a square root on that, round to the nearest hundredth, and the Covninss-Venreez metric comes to 0.92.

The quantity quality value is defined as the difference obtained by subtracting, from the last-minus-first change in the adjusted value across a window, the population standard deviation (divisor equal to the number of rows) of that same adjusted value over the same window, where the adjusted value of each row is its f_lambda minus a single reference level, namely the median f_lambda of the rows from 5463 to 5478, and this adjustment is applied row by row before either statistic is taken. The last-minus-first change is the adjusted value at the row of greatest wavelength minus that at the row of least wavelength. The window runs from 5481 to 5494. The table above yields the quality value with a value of 4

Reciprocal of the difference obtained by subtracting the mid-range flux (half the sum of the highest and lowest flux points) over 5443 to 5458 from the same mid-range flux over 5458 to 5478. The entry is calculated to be 0.27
